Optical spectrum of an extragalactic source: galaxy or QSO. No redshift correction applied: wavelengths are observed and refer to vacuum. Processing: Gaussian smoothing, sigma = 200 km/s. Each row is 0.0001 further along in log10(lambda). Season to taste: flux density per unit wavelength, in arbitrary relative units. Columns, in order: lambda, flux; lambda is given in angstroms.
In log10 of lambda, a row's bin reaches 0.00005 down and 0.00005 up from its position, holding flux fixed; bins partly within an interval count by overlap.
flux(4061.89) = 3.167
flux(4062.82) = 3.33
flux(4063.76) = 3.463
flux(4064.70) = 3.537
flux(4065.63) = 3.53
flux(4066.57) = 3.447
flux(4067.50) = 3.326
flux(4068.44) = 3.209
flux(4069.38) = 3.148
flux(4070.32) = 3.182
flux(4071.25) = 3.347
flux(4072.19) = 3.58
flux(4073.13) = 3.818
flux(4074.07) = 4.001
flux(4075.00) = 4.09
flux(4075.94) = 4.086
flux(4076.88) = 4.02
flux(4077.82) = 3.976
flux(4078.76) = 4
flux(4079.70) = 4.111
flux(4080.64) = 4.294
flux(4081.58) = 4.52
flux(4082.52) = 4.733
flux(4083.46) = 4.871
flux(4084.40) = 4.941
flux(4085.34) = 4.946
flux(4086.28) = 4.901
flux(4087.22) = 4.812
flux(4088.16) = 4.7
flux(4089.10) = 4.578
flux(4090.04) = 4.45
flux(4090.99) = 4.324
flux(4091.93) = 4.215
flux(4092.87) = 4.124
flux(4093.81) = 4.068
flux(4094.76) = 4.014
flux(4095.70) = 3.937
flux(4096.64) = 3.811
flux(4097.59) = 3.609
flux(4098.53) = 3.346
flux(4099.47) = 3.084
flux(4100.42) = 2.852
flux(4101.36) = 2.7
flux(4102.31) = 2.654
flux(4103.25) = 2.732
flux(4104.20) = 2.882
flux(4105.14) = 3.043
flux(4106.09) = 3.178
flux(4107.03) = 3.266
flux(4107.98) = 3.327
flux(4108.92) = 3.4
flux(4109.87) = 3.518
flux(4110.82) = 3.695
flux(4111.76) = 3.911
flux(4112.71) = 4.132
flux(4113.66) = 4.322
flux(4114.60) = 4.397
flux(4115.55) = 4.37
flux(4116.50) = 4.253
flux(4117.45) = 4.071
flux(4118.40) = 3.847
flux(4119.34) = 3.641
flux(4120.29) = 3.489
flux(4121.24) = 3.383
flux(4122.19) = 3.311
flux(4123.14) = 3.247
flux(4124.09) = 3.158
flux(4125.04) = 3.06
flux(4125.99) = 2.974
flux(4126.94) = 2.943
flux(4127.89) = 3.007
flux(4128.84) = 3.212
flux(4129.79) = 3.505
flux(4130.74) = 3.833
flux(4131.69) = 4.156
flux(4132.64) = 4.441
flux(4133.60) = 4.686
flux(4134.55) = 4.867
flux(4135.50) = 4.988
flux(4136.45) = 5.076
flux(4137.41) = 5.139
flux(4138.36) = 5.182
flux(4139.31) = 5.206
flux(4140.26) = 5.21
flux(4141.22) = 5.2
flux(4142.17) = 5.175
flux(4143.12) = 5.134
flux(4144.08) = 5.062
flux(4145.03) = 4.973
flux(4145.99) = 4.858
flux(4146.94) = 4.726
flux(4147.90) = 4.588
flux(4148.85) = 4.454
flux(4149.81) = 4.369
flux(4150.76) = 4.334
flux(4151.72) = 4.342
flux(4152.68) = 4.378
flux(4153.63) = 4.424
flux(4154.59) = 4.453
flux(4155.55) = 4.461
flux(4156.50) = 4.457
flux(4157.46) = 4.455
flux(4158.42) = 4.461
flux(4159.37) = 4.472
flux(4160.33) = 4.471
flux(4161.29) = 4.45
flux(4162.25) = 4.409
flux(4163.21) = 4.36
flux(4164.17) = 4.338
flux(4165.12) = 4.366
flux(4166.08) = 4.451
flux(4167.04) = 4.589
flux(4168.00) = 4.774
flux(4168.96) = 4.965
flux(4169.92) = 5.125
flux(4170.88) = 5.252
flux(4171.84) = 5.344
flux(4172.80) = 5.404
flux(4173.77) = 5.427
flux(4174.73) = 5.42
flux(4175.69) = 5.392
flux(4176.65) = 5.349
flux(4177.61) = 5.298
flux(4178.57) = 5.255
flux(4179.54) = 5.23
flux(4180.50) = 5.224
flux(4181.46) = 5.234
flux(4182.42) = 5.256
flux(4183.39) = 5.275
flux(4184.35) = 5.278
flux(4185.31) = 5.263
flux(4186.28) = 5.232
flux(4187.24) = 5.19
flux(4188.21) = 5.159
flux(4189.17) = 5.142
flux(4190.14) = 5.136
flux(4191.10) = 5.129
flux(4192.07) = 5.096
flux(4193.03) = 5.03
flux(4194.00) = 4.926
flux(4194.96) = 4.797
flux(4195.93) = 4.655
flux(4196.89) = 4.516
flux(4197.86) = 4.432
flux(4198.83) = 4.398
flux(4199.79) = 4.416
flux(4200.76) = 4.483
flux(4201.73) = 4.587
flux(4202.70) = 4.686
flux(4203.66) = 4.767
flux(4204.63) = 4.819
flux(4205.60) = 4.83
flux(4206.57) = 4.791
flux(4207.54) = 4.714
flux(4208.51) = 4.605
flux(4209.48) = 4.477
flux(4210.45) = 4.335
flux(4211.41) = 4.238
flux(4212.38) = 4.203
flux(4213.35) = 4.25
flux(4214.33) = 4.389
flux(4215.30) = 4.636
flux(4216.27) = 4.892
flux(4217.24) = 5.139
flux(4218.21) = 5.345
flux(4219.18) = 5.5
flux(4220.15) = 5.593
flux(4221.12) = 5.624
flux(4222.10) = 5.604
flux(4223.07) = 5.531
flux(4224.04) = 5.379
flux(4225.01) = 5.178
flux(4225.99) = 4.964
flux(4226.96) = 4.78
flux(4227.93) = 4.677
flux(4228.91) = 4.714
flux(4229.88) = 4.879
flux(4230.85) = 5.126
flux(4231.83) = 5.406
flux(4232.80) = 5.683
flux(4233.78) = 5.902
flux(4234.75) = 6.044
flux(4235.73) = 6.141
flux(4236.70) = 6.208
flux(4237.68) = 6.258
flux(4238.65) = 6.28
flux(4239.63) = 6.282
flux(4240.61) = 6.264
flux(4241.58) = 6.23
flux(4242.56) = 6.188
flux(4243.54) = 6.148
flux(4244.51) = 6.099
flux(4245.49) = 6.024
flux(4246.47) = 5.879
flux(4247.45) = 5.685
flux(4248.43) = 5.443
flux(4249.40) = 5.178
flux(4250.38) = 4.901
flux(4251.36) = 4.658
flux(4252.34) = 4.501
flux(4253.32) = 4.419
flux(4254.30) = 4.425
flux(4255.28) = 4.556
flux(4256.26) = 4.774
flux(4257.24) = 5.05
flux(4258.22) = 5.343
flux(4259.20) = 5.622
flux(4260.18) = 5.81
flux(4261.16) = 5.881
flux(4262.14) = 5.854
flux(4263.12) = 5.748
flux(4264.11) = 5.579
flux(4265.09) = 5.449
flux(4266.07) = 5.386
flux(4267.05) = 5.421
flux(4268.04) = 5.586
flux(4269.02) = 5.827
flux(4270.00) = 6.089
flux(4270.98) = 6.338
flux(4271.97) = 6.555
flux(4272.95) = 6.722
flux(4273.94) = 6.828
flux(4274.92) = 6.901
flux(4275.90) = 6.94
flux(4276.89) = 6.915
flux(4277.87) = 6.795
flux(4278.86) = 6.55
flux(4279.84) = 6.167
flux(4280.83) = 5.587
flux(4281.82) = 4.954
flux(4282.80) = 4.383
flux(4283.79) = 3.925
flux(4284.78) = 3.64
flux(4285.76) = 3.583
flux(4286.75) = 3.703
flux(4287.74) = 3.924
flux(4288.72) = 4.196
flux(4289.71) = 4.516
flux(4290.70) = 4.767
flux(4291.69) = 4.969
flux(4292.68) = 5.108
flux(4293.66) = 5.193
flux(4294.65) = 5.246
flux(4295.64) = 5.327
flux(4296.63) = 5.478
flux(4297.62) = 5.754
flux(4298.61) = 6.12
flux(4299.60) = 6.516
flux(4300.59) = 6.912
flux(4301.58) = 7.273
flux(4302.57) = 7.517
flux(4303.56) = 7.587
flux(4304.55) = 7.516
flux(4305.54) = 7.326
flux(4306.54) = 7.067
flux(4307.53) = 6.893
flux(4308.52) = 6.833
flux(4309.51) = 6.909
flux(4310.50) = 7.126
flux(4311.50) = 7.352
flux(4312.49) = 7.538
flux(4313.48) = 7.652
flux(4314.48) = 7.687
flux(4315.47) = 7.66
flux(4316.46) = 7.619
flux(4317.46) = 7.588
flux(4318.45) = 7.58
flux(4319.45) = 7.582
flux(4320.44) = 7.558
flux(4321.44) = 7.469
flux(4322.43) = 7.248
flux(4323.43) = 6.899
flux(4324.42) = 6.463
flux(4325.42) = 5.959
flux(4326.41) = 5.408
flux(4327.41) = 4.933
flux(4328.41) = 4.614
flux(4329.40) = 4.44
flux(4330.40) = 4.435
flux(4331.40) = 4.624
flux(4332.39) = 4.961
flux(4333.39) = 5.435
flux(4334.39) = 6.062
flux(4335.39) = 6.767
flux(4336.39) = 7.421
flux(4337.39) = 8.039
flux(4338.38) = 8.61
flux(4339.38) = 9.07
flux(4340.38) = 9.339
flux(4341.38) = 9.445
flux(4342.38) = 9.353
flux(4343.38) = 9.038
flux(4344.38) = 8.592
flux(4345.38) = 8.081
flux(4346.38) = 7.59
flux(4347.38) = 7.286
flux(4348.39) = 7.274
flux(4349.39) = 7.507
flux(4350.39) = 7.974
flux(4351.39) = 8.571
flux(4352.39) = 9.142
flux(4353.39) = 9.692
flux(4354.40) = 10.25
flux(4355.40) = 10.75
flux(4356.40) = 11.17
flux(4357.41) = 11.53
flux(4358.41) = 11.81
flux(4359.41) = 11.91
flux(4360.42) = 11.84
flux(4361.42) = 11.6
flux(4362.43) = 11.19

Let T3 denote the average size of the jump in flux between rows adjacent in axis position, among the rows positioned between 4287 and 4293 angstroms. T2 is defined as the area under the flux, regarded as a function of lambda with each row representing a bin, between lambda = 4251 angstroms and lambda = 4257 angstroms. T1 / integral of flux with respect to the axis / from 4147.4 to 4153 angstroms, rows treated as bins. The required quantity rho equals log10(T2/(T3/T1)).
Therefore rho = 3.5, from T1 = 25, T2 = 27.4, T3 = 0.237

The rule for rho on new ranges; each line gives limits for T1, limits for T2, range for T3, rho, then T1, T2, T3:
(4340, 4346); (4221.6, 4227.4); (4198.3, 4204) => 4.3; 54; 30.4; 0.074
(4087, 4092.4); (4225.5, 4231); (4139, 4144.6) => 4.3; 24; 26.6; 0.030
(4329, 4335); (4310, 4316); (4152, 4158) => 4.9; 30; 45.0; 0.018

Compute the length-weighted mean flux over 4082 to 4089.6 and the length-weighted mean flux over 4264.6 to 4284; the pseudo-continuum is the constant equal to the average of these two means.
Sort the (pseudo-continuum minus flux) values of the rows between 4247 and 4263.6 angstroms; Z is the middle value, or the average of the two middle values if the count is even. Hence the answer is 0.2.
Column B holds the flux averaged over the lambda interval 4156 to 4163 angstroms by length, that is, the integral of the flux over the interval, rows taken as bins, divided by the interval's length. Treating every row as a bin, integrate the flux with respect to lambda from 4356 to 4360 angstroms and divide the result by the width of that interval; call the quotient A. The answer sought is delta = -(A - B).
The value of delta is -7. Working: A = 11.6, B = 4.5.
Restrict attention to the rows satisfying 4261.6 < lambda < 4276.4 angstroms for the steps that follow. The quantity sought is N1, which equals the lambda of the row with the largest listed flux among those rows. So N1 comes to 4275.90 angstroms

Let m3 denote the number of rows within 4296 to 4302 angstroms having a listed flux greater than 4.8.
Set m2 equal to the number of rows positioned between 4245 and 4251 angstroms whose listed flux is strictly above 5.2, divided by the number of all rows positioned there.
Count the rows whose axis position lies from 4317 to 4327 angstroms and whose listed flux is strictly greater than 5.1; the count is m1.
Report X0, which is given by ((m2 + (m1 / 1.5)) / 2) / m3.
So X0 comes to 0.6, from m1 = 10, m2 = 0.67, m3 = 6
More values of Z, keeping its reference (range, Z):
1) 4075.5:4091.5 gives 0.9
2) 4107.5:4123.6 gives 1.7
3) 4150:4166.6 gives 1.0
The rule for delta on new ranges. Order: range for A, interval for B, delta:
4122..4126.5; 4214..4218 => 2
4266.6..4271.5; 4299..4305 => 1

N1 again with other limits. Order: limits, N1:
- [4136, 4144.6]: 4140.26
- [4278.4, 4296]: 4278.86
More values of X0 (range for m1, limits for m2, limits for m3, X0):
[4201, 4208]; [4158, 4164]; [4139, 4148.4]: 0.0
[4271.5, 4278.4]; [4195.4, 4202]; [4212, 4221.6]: 0.4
